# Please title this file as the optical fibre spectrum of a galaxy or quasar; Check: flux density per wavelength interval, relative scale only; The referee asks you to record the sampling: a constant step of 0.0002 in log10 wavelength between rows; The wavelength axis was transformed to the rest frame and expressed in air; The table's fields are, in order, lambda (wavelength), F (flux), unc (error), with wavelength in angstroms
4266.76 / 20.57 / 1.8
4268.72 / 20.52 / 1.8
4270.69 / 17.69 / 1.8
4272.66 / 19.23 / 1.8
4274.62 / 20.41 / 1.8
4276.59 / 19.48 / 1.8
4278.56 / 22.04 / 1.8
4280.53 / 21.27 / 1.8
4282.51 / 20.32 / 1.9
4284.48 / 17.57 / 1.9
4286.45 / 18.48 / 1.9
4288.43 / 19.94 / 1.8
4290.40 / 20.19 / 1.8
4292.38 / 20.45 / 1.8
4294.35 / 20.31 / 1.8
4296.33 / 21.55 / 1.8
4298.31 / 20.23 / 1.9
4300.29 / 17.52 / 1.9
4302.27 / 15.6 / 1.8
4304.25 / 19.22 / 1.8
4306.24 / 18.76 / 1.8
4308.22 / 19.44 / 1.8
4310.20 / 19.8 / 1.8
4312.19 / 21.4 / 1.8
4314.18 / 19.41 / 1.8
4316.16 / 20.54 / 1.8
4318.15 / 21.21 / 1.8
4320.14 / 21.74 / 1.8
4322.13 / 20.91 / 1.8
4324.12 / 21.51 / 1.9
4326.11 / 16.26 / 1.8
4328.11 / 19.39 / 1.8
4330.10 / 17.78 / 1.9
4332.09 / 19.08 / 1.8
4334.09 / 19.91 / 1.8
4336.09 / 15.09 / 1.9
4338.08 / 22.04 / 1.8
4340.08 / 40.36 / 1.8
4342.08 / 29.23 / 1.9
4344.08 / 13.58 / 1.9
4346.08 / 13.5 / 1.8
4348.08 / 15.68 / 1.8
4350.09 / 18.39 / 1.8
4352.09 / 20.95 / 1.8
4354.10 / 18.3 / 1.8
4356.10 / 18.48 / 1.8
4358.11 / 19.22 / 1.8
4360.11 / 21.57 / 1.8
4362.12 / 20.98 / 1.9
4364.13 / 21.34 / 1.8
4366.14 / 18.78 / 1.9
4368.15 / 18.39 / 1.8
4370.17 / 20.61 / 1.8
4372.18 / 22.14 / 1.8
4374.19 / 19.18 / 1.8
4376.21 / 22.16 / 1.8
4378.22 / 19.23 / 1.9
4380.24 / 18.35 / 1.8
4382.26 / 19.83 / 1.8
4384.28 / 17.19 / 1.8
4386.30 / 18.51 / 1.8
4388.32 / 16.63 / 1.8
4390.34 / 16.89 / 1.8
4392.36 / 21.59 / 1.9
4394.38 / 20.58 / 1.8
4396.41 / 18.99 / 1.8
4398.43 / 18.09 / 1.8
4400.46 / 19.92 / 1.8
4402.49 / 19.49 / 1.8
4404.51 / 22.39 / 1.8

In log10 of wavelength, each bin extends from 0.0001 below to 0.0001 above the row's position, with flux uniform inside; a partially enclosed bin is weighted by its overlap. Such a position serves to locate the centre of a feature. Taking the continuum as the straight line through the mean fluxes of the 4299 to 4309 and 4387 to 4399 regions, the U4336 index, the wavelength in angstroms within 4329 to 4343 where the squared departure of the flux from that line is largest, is 4340.08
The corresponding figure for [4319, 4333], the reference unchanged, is 4320.14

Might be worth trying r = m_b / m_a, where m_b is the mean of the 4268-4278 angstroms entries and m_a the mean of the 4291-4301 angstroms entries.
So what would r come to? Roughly 0.97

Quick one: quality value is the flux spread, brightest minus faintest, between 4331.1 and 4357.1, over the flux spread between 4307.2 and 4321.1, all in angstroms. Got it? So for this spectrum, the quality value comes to 12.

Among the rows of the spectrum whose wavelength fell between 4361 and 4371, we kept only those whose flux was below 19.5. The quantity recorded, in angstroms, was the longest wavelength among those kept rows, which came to 4368.15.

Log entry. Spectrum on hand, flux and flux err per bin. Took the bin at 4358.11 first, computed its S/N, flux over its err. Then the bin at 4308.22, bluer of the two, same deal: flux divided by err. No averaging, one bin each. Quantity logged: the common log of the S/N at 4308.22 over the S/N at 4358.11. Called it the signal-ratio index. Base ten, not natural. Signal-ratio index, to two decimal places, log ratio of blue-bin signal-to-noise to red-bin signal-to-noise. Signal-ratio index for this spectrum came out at 0.00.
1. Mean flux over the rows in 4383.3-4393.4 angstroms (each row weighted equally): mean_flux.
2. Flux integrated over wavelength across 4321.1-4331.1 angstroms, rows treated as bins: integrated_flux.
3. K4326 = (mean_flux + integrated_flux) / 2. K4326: 105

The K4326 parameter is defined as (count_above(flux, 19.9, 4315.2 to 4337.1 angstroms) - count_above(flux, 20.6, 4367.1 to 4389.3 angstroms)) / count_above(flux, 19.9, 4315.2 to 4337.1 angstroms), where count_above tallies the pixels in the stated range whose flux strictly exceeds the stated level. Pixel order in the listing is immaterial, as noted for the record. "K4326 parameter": 0.50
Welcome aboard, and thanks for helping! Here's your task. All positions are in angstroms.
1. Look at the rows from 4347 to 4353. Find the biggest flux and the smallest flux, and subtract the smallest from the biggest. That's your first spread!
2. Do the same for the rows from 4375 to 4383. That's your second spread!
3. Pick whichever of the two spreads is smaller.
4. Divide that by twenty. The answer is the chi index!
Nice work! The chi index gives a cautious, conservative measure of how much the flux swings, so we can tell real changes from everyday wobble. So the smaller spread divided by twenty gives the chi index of 0.19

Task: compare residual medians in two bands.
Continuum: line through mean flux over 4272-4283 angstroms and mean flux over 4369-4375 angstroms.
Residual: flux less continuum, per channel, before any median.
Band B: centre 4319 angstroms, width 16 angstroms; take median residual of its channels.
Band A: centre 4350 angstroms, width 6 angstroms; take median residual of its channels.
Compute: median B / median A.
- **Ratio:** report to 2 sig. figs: -0.23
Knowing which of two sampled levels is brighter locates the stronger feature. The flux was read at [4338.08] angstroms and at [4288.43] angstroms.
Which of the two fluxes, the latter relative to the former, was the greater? 22.0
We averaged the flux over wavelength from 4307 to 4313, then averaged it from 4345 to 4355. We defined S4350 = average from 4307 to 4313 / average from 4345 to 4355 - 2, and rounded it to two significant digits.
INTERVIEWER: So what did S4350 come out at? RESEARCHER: -0.84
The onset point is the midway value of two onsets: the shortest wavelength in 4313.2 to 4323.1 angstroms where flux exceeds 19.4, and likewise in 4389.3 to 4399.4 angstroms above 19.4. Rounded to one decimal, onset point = 4353.3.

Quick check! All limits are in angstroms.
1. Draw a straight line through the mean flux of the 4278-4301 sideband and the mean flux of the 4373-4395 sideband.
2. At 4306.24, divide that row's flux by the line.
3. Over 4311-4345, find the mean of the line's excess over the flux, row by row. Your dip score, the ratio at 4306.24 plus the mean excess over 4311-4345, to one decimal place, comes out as -0.6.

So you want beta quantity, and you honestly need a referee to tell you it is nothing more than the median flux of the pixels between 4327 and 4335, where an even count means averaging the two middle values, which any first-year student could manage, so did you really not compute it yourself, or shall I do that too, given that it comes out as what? 19.2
